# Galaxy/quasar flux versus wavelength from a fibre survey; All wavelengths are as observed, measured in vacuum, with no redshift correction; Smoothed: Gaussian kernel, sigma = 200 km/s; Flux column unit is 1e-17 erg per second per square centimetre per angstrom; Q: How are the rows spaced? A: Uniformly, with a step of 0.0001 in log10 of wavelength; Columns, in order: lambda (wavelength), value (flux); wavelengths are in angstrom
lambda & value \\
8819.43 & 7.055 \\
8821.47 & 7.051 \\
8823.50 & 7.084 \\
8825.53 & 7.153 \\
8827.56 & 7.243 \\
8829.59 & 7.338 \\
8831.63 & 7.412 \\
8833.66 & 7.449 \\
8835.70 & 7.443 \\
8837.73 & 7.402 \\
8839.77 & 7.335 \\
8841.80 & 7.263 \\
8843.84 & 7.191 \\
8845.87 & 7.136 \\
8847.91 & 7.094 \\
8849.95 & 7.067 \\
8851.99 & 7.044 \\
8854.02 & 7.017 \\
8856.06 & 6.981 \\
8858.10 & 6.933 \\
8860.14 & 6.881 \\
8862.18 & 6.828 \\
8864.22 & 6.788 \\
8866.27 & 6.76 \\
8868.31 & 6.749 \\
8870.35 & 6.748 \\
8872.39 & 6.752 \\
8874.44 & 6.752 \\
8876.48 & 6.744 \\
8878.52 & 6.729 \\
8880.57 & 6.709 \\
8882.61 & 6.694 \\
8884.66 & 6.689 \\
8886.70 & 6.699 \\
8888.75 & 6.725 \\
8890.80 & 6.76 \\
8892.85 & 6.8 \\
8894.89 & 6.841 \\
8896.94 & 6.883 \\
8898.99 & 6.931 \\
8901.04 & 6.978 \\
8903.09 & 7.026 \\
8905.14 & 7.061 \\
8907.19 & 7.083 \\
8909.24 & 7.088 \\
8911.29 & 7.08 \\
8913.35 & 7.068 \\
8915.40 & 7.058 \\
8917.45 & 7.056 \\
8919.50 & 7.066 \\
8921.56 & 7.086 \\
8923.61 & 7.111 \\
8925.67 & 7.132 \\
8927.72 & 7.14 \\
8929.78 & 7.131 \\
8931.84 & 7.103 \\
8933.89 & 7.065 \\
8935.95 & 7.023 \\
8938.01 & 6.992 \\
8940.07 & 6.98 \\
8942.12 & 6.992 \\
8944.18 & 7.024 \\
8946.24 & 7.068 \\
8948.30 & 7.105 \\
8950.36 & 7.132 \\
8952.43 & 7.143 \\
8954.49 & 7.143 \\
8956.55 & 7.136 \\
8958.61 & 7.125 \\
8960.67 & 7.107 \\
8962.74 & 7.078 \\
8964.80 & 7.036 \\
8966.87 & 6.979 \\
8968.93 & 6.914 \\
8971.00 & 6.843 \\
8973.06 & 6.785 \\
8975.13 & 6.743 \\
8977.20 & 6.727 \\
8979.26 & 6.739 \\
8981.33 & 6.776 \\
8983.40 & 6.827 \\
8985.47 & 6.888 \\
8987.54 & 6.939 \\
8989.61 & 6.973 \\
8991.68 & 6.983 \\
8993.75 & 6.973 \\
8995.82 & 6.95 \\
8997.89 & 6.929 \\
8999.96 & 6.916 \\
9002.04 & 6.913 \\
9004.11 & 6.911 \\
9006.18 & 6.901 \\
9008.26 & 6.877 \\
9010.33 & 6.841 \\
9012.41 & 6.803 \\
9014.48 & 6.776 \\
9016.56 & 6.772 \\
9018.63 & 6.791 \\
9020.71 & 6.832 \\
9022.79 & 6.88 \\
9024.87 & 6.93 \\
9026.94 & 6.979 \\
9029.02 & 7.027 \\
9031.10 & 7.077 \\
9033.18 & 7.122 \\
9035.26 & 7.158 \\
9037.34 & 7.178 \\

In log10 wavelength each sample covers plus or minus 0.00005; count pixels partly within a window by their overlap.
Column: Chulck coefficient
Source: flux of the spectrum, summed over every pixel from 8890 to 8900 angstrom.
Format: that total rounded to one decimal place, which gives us 34.2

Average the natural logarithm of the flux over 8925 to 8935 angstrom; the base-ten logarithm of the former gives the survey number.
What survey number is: 0.293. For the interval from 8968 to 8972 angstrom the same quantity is 0.285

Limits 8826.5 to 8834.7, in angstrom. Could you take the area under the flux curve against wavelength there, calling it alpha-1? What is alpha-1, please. 60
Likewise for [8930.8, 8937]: 44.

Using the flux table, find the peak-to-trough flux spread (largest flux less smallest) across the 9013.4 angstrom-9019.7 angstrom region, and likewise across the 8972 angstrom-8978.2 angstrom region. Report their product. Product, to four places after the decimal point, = 0.0011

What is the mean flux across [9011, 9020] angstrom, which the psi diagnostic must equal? 6.79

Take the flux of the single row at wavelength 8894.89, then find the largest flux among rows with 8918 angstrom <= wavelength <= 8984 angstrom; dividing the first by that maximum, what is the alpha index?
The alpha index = 0.96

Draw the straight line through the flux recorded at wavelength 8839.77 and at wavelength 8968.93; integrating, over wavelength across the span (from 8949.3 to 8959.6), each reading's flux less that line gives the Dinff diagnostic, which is 1.8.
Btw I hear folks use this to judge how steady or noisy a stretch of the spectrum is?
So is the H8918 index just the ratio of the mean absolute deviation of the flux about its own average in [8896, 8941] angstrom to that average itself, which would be 0.0071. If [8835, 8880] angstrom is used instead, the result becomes 0.0281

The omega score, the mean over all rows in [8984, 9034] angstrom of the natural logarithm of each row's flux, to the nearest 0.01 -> 1.93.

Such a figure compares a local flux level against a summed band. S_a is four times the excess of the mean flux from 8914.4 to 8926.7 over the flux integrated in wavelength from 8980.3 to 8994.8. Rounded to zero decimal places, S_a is -372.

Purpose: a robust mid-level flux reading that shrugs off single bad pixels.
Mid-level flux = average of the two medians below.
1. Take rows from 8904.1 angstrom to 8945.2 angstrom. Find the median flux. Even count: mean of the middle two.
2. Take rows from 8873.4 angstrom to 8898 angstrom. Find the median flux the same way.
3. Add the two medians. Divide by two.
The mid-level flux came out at 6.90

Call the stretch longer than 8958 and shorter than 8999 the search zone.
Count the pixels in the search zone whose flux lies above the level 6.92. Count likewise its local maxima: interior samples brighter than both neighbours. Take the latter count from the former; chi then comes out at 10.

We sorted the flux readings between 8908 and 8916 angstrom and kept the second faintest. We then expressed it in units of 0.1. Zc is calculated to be 70.7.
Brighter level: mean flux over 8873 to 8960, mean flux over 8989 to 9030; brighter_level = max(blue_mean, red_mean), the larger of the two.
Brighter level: 6.98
